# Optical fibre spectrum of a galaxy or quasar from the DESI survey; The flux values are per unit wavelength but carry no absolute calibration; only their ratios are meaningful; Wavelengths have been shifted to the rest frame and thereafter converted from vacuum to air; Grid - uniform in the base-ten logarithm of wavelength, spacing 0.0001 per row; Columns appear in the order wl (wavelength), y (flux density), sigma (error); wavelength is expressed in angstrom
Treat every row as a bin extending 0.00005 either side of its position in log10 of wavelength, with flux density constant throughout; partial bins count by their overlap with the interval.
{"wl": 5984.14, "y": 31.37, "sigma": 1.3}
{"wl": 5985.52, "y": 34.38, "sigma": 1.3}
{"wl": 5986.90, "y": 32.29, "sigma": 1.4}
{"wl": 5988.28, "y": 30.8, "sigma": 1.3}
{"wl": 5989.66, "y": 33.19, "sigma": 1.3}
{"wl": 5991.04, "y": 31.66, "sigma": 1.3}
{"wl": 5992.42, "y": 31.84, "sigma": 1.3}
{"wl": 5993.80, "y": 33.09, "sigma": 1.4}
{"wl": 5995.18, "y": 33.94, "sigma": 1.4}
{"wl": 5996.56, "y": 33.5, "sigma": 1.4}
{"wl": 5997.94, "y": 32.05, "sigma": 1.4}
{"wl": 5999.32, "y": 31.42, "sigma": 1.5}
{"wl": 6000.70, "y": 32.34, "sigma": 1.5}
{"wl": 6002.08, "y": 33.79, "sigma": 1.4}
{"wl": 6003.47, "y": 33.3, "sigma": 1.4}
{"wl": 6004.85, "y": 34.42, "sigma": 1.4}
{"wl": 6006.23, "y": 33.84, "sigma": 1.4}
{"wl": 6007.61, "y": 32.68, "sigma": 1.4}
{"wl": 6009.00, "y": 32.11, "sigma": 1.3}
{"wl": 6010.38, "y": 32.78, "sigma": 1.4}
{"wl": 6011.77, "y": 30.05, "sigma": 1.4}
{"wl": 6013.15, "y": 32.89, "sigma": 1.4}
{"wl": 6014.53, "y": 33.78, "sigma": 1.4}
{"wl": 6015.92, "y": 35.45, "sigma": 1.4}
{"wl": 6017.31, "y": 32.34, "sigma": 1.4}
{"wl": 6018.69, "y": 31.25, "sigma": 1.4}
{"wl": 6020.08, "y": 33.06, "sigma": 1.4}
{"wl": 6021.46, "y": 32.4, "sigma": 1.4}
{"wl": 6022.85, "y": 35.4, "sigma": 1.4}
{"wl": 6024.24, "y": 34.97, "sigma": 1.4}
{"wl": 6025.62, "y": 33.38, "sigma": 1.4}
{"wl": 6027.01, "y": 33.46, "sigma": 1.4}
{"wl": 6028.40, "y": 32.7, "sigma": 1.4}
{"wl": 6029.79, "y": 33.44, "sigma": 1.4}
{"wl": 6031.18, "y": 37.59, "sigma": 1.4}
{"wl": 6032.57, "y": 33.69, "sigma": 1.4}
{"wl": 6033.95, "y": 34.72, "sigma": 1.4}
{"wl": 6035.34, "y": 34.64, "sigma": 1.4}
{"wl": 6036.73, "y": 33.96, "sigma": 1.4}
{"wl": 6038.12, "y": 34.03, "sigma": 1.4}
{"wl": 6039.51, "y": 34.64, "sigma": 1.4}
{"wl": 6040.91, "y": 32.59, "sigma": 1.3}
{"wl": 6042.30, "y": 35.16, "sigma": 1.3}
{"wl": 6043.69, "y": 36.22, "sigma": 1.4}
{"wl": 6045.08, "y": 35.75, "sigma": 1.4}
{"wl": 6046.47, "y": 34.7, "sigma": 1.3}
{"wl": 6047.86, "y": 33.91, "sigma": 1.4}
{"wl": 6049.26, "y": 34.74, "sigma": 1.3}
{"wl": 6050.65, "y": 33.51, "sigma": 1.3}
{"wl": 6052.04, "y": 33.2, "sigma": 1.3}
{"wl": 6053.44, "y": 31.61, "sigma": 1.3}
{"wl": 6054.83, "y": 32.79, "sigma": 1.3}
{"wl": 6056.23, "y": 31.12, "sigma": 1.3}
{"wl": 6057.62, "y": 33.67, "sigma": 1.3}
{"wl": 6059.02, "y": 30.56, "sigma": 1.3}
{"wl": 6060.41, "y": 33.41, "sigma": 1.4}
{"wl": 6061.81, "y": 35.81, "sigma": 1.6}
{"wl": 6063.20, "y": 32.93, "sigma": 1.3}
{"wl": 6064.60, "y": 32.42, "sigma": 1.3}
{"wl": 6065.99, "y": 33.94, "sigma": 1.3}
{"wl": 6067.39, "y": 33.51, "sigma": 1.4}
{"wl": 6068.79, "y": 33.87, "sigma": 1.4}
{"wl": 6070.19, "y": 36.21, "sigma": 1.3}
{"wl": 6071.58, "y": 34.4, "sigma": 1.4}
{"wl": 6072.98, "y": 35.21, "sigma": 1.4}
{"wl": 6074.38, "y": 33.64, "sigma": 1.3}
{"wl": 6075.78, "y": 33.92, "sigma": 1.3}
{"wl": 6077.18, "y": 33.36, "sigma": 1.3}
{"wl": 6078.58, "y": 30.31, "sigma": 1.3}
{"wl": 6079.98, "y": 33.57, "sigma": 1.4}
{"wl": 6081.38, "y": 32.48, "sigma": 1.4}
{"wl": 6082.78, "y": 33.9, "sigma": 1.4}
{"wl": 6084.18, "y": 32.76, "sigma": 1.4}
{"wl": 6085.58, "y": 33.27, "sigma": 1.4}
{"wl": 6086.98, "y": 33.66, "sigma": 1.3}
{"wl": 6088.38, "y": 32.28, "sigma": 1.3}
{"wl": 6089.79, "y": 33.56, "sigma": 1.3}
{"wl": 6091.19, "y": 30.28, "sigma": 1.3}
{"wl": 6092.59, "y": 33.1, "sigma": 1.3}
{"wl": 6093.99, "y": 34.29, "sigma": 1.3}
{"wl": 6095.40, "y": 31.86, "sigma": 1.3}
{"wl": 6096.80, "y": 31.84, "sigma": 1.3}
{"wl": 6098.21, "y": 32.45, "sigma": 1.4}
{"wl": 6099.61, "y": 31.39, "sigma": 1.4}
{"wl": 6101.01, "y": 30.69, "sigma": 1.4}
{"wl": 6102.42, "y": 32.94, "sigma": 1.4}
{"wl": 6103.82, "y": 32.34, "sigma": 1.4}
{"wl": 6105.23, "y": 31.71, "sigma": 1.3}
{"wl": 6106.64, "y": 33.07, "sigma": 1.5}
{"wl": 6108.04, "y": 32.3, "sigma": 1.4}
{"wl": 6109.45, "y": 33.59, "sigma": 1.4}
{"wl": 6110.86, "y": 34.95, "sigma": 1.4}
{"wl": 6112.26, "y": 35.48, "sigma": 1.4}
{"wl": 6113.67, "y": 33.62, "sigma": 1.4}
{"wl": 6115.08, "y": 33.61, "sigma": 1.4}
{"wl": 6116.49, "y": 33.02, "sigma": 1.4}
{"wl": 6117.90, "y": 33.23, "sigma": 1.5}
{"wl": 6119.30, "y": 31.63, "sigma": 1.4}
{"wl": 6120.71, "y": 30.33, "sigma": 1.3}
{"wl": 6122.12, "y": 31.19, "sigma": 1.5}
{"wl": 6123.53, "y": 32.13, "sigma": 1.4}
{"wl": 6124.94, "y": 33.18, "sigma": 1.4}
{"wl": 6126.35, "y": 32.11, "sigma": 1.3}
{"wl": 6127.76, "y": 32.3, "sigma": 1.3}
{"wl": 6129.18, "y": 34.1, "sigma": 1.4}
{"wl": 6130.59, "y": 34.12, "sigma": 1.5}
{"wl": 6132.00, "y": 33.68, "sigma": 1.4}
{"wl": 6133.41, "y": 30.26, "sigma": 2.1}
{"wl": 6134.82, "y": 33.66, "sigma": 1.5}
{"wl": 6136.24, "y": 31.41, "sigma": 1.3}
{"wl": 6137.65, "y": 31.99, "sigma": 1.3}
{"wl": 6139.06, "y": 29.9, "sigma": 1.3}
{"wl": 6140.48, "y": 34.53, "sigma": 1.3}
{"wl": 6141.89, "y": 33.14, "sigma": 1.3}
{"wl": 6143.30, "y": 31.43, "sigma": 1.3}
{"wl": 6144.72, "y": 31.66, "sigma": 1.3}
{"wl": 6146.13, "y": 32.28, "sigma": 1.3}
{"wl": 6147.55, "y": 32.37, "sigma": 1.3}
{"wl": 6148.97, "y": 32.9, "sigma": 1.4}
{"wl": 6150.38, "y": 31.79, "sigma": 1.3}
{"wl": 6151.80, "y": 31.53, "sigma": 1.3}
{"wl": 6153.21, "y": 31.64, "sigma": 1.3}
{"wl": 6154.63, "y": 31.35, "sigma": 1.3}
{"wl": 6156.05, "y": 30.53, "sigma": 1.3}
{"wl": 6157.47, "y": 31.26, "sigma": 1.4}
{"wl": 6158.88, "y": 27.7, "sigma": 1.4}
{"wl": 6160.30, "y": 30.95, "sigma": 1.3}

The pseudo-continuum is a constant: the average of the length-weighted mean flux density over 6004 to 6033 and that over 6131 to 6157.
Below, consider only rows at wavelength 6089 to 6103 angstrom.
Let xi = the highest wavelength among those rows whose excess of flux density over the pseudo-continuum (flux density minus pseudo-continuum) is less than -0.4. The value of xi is 6101.01 angstrom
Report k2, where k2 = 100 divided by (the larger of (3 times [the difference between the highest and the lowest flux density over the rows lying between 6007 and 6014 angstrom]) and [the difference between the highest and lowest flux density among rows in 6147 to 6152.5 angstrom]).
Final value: 12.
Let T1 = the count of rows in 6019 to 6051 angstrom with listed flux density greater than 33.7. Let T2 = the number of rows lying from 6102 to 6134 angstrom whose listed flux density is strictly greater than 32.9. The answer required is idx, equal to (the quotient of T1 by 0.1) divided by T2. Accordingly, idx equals 10.8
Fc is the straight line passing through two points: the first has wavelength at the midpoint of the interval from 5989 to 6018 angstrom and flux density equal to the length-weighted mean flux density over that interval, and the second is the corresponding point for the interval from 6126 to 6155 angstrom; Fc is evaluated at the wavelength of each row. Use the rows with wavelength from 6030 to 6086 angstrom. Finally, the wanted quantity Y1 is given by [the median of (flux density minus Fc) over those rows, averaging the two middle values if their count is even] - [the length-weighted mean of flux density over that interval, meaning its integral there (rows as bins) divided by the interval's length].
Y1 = -32.7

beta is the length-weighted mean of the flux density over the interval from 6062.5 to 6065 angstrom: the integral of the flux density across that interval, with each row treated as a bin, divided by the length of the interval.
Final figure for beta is 32.7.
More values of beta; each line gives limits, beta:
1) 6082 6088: 33.4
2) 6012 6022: 32.9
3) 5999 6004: 32.8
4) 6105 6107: 32.4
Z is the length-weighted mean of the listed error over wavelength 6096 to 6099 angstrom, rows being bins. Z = 1.35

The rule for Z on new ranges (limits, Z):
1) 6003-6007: 1.40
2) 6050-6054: 1.30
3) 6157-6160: 1.39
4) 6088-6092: 1.30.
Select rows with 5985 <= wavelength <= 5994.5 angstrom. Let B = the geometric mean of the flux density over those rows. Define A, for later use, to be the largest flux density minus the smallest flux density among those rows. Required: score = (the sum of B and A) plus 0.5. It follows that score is 36.5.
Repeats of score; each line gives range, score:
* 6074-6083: 37.1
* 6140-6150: 36.2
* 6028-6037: 39.8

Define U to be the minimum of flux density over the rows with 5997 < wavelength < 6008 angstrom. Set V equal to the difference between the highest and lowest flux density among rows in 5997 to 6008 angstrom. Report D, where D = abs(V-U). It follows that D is 28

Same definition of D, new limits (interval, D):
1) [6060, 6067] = 29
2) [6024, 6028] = 32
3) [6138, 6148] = 25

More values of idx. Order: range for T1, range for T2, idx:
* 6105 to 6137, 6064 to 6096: 2.5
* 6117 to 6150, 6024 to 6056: 1.6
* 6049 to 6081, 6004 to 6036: 5.7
